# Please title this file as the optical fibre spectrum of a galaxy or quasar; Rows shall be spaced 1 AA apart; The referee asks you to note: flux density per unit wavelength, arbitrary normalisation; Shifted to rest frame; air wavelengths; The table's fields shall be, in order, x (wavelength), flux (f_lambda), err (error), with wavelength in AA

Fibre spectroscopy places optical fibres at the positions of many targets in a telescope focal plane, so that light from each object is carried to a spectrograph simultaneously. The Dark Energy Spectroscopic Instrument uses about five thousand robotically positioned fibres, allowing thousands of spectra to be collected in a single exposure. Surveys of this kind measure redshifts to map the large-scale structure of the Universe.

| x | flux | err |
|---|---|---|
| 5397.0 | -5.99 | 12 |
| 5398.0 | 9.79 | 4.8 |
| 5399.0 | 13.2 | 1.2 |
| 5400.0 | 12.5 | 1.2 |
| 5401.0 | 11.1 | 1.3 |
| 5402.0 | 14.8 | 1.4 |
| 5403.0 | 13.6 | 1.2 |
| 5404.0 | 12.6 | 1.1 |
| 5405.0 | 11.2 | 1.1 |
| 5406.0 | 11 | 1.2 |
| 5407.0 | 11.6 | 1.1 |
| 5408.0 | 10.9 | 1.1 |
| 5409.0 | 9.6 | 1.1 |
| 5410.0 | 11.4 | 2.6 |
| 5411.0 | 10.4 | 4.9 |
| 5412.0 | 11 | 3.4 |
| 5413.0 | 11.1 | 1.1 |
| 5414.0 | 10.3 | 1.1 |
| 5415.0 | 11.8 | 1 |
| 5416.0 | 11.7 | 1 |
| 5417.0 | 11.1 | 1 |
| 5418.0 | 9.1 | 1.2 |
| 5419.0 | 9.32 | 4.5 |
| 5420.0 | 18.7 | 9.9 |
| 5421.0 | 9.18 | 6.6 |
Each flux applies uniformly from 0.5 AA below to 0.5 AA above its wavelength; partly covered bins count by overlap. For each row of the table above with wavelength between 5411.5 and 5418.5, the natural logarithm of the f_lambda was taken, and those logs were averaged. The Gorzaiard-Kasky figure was 2.38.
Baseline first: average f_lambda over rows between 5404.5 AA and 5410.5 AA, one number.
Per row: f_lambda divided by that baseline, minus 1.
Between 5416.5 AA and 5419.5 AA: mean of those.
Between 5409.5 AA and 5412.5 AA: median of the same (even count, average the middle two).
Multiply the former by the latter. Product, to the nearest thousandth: 0.000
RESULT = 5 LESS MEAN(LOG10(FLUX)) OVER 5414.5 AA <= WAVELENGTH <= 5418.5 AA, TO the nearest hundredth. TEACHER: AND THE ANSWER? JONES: 3.96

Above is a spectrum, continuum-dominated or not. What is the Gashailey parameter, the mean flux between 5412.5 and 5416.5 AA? 11.2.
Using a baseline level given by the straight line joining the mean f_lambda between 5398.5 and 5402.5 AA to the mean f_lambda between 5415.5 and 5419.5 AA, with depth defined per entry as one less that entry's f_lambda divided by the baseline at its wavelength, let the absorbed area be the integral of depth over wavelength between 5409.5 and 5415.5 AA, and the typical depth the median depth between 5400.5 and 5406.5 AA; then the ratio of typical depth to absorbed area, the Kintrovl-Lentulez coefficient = 0.99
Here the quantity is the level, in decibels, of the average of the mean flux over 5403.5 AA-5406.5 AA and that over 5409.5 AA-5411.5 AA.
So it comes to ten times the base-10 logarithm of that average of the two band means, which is 10.51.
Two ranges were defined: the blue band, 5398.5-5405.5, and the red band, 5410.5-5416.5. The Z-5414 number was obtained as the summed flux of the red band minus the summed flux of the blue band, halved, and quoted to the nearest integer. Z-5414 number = -11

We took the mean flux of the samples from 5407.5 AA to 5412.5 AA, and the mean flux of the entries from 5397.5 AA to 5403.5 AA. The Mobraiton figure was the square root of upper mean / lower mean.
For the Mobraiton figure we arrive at 0.92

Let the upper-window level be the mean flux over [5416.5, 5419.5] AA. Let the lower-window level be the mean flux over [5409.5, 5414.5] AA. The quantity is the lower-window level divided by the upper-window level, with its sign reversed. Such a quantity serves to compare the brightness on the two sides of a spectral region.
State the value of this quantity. -1.10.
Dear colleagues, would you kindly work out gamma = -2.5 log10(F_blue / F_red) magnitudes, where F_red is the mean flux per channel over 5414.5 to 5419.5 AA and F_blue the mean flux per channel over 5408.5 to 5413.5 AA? -0.010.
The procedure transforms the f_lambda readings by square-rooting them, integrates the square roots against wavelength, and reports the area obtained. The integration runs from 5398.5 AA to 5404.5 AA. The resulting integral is 21.6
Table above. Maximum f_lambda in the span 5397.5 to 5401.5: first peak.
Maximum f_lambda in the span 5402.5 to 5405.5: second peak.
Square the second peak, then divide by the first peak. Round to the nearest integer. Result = 14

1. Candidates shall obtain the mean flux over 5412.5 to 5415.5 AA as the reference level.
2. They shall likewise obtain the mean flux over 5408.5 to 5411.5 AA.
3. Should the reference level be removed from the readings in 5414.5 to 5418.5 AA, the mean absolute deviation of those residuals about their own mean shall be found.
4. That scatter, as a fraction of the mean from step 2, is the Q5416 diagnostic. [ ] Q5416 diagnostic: 0.087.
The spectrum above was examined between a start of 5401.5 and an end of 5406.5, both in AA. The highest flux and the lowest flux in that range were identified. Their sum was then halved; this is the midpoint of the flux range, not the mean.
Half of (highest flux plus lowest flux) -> 12.9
